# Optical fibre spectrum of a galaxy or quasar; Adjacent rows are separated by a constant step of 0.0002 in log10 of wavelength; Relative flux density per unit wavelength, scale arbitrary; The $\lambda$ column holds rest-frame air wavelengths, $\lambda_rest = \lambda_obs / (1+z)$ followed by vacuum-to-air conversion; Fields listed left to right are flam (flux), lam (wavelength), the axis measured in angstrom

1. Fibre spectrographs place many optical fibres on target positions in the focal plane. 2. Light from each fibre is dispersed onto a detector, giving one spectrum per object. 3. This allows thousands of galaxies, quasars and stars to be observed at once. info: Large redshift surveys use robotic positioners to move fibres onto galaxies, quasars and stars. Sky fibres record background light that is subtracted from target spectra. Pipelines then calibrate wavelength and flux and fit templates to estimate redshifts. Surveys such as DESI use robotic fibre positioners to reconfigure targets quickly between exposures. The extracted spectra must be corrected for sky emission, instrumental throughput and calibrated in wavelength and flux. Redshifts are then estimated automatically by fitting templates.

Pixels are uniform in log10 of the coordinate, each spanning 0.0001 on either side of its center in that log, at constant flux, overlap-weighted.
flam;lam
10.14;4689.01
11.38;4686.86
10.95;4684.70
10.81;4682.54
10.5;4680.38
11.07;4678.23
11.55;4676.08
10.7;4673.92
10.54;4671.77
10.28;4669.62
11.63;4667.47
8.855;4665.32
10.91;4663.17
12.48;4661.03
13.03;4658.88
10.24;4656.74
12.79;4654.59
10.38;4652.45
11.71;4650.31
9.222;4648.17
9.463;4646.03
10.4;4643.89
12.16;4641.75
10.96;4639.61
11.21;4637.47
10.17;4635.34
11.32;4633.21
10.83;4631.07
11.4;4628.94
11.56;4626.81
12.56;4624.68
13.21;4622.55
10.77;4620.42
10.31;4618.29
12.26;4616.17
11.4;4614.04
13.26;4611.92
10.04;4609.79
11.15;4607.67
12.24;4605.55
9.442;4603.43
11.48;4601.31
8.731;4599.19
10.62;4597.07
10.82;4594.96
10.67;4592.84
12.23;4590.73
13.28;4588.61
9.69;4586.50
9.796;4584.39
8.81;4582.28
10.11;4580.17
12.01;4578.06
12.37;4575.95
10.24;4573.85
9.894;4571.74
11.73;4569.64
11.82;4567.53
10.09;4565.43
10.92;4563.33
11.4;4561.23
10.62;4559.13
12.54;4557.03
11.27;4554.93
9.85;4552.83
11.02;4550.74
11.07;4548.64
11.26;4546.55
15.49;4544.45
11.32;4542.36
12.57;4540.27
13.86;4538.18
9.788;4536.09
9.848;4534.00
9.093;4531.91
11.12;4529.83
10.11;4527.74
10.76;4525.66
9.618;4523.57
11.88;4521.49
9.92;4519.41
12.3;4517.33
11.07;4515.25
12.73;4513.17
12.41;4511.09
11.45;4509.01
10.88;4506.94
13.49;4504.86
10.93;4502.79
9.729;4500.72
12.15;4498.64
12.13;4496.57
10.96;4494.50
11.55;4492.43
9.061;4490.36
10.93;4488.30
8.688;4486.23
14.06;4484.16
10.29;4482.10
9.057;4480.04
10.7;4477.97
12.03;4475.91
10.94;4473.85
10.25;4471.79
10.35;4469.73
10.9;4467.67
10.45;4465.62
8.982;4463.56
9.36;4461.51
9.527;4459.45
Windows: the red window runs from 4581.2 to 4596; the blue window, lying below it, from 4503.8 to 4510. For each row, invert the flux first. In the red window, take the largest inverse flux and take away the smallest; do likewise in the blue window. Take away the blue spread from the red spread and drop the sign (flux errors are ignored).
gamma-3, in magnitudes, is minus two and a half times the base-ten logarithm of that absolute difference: 4.22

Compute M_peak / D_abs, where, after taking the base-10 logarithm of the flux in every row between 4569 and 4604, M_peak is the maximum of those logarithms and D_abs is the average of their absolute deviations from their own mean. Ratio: 26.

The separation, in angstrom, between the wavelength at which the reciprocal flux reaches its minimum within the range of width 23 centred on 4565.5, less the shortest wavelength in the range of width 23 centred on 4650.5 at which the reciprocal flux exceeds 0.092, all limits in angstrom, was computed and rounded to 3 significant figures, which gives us -86.9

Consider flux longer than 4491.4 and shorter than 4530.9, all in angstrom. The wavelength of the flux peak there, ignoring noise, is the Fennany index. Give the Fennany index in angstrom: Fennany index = 4504.86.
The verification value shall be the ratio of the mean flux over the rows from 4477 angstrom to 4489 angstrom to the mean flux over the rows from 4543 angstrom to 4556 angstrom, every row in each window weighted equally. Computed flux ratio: 0.91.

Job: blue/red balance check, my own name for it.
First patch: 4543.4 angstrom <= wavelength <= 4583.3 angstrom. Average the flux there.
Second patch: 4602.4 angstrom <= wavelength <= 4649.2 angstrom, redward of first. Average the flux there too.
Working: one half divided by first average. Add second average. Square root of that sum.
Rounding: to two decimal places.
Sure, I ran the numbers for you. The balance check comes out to 3.35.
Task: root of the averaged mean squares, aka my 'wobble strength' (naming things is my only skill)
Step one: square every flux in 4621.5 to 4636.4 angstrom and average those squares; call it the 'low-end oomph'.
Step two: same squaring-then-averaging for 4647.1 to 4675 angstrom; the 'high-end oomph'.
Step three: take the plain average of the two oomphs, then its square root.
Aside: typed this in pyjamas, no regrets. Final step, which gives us 11.3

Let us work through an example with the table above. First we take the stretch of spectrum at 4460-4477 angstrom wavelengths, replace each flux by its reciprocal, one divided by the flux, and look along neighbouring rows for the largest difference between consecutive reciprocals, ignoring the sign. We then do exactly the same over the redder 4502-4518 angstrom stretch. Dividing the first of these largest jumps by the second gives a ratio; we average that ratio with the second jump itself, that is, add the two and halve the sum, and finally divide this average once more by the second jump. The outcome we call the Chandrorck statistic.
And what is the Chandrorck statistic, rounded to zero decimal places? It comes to 25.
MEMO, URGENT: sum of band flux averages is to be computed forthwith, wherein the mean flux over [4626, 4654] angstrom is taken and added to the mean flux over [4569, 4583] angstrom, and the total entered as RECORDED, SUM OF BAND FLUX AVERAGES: 21.6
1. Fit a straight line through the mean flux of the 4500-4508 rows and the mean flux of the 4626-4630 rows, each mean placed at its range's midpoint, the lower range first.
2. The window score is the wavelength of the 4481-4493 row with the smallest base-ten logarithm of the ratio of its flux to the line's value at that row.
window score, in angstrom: 4486.23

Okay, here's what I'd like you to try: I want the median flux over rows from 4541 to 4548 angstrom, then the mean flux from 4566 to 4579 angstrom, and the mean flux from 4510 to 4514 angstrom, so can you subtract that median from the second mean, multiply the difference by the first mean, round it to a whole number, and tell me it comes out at 14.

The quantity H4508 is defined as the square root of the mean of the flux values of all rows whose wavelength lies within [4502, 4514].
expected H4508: 3.46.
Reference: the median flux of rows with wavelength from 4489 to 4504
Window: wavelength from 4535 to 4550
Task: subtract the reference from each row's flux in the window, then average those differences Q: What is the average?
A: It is 1.2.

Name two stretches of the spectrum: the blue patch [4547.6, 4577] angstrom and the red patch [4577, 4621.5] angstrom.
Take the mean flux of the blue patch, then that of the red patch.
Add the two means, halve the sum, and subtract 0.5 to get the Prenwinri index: 10.5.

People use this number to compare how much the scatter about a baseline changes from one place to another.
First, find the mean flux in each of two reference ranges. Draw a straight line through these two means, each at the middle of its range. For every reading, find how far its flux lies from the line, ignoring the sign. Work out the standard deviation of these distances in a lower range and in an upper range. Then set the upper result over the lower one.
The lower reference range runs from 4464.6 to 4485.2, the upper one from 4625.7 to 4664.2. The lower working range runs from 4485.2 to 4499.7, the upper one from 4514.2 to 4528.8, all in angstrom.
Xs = 0.58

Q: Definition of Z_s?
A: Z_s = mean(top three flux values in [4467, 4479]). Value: 11.3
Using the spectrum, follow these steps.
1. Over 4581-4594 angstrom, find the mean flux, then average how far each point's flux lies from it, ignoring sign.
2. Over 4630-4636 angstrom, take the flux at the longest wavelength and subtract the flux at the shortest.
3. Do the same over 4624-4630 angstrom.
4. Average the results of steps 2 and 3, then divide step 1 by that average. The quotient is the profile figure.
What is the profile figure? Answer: -1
